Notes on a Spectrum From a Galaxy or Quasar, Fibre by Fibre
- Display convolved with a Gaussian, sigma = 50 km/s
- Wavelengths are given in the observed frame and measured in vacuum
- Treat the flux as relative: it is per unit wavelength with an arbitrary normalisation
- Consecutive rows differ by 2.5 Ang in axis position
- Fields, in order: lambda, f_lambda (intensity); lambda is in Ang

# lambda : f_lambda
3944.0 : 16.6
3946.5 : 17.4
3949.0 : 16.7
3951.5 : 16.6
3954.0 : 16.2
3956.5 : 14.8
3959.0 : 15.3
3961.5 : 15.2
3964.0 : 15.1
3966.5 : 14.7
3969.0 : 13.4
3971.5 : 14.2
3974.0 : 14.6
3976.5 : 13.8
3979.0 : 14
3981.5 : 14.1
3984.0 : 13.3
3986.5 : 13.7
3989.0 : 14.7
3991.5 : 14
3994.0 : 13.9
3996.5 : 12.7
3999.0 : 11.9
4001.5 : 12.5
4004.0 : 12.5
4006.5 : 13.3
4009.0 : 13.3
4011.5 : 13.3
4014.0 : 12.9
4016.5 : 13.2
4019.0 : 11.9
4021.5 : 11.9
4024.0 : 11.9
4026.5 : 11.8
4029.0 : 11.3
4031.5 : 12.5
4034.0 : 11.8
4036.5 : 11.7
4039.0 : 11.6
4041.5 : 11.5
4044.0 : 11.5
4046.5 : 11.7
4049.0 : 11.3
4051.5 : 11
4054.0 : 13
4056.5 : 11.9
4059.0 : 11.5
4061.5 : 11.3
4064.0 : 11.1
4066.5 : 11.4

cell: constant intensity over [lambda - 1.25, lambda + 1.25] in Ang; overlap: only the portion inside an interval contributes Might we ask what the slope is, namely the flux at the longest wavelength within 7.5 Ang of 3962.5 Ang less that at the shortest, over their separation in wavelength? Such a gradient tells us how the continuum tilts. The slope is -0.11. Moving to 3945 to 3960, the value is -0.17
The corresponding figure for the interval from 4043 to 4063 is -0.01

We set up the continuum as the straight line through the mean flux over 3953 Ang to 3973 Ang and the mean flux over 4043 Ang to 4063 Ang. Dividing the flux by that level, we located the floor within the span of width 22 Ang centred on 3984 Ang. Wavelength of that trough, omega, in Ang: 3984.0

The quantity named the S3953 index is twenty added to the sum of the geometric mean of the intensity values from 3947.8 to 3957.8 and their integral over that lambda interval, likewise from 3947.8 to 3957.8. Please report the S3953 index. 197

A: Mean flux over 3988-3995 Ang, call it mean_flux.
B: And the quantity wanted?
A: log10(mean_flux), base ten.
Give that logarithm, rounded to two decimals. 1.15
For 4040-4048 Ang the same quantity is 1.06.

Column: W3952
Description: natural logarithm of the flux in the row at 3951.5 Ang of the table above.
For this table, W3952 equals 2.809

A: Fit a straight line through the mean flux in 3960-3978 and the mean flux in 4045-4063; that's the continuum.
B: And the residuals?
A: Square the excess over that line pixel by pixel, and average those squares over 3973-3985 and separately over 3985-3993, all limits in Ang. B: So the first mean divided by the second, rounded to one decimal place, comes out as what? 0.4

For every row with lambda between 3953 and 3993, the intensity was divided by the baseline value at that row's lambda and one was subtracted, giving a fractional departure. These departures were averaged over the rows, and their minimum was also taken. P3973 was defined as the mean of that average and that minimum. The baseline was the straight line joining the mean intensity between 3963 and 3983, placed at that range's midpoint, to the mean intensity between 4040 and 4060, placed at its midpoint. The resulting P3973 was -0.026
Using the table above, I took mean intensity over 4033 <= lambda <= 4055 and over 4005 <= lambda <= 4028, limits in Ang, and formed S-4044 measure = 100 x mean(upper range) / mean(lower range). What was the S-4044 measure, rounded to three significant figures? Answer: 92.6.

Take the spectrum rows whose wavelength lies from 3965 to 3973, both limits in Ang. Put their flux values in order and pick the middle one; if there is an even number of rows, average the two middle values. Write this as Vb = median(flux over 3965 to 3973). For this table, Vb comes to 14.2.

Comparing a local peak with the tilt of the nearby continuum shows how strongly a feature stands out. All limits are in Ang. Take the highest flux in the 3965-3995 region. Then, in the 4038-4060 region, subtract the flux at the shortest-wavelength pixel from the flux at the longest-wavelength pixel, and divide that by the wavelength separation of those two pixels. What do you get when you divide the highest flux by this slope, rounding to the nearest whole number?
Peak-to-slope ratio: -2940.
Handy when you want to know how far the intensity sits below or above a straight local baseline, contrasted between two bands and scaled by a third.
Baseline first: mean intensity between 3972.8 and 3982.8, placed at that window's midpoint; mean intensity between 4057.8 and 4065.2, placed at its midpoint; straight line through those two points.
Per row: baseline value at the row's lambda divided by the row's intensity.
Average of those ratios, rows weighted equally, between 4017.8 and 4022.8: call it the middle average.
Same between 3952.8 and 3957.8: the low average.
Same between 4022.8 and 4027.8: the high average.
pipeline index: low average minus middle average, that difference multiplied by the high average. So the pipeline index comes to -0.11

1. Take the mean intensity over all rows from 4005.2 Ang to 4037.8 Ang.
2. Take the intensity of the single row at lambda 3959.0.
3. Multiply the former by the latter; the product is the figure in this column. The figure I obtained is 189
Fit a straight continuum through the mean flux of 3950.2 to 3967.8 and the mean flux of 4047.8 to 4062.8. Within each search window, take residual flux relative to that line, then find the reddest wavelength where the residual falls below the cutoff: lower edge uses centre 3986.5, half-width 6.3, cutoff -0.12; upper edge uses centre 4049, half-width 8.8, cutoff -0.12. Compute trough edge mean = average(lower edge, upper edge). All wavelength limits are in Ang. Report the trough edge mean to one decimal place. 4021.5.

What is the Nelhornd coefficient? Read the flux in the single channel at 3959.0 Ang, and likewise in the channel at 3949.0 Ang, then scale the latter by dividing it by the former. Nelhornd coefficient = 1.09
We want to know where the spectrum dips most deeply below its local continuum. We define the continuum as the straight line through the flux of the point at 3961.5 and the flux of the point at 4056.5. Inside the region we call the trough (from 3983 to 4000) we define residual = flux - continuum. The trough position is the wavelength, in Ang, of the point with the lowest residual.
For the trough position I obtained 3999.0 Ang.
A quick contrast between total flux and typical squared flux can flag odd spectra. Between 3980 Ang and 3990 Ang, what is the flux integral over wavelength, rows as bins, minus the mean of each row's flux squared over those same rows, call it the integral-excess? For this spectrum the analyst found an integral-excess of -55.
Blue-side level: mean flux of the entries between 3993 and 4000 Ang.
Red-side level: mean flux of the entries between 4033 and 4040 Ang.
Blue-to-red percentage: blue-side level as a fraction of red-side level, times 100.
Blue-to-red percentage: 110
